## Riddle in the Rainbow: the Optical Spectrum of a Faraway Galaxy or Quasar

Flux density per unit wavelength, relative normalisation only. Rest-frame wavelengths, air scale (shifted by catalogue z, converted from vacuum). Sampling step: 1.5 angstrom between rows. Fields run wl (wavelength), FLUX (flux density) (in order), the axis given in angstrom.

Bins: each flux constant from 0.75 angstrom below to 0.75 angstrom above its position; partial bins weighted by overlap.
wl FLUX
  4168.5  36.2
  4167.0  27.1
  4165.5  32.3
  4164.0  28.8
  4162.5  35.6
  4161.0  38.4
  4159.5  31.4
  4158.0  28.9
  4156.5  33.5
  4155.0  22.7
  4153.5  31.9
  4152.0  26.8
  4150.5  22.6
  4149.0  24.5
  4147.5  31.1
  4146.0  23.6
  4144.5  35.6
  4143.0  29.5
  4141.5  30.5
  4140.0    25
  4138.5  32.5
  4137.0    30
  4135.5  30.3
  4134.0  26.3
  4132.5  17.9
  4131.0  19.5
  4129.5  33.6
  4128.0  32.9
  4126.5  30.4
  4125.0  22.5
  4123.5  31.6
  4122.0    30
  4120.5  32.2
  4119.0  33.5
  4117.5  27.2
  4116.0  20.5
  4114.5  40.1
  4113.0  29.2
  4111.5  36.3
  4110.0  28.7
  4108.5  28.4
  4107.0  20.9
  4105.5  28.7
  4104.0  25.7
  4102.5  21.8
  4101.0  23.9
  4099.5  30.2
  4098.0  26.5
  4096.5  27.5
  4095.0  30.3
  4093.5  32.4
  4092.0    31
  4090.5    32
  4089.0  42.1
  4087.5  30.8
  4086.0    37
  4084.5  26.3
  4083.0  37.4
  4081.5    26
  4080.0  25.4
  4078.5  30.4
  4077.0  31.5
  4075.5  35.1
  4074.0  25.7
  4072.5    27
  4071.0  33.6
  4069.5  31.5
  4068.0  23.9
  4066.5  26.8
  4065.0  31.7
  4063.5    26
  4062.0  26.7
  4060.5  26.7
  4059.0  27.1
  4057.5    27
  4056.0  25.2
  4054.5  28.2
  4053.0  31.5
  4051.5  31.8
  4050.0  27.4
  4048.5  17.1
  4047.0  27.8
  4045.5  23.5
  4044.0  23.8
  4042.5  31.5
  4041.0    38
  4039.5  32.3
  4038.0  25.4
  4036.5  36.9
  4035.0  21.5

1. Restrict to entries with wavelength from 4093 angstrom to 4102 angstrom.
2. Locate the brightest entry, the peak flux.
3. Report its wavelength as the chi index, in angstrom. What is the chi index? 4093.5 angstrom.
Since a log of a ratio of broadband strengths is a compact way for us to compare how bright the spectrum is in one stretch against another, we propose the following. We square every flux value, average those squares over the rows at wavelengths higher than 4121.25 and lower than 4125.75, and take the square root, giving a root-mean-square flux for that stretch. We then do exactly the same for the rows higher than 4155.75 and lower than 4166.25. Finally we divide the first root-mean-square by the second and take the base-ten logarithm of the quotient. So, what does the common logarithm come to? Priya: -0.06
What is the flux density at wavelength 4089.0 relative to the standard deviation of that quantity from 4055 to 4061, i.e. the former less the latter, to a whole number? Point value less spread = 41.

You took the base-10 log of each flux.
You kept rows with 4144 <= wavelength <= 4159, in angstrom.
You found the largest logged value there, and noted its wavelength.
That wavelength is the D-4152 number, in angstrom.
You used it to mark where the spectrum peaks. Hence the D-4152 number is 4144.5 angstrom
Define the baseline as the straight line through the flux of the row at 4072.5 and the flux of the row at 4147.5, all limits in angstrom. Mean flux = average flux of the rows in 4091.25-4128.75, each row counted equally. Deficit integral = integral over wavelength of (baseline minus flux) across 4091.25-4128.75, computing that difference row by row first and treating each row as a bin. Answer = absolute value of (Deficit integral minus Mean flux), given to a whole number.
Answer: 23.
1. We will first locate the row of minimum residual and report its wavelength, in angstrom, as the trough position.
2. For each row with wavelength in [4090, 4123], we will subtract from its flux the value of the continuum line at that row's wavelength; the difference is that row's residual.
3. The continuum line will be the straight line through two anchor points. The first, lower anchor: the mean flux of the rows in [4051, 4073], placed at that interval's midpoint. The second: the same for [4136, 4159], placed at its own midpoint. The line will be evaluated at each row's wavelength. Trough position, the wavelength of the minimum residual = 4116.0 angstrom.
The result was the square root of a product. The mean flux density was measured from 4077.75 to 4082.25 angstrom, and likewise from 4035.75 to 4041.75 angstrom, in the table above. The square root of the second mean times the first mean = 30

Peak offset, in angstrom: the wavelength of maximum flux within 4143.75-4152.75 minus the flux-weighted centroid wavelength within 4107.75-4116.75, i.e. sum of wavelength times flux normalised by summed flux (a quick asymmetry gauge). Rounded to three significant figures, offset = 32.3 angstrom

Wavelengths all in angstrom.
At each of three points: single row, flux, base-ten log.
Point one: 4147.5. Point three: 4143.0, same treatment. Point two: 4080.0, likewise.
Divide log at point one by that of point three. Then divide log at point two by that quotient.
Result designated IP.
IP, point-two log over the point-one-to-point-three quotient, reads 1.38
